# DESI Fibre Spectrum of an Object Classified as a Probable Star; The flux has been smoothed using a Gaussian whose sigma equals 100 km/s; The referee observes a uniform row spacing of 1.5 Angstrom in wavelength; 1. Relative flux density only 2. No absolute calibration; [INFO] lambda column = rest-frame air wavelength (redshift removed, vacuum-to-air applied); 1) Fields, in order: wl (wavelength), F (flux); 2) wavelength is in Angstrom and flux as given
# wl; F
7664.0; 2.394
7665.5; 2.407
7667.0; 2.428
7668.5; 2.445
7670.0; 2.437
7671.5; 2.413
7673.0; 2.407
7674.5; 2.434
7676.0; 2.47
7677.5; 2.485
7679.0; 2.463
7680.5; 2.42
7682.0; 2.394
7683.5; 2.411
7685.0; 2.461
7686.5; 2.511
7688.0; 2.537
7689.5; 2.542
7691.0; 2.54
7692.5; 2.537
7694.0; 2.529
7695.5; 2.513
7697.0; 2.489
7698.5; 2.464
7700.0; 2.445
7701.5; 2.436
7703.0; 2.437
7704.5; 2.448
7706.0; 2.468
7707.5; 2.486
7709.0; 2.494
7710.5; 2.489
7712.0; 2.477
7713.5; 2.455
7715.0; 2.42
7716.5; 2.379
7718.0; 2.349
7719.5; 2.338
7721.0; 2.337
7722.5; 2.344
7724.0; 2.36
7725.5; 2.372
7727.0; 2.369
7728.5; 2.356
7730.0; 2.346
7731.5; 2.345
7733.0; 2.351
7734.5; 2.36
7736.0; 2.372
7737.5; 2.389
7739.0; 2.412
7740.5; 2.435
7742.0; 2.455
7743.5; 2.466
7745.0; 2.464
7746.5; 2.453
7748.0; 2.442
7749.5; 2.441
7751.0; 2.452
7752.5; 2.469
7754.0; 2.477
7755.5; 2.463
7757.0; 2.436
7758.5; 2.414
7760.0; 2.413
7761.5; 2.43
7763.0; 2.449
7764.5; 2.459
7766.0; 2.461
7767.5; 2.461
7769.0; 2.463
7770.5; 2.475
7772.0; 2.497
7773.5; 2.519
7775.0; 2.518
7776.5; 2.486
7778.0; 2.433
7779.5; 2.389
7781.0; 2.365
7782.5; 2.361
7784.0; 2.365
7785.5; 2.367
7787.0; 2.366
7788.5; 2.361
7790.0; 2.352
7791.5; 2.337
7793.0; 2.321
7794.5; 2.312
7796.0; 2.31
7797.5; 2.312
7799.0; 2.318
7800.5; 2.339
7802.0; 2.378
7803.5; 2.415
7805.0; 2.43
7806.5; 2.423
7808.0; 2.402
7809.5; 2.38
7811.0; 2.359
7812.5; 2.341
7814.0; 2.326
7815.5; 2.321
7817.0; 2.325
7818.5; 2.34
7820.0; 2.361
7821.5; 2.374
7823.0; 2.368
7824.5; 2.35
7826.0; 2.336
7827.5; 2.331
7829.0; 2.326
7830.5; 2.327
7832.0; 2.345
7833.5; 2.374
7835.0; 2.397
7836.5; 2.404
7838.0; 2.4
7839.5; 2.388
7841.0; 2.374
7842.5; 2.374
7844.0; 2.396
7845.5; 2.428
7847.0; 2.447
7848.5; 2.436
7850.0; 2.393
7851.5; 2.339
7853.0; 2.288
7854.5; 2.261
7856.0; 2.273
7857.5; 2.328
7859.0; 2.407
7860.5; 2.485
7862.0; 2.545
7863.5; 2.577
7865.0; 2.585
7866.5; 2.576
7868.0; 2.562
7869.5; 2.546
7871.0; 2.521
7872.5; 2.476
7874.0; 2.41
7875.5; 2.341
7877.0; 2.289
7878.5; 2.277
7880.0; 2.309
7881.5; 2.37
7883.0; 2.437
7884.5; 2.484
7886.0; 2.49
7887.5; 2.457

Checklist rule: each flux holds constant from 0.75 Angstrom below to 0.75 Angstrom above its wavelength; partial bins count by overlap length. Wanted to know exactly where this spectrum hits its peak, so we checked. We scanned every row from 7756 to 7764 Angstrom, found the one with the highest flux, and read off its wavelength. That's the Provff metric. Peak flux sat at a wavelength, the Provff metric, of 7763.0 Angstrom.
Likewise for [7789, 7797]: 7790.0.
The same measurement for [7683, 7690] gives 7689.5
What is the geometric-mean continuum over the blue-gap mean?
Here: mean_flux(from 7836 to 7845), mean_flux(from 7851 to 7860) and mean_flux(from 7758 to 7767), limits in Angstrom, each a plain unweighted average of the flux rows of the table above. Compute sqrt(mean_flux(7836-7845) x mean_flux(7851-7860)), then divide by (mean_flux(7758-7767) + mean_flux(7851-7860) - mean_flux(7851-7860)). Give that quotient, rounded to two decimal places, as 0.97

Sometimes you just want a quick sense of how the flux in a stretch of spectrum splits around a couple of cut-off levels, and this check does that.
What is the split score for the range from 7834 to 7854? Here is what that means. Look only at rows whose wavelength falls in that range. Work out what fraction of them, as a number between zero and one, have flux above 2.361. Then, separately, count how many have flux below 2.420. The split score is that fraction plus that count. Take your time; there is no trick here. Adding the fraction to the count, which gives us 11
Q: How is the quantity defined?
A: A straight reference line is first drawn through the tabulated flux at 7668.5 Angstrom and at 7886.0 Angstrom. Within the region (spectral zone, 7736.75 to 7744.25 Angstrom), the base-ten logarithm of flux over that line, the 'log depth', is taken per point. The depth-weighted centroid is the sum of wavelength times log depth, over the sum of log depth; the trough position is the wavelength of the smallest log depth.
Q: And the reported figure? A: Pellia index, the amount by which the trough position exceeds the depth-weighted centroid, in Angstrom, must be -1.0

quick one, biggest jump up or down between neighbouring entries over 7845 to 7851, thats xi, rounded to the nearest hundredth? 0.04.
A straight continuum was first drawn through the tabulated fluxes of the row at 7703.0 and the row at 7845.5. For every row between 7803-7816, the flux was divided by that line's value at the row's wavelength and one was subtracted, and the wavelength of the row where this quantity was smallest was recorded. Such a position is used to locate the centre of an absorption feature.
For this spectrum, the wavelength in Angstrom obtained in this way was 7815.5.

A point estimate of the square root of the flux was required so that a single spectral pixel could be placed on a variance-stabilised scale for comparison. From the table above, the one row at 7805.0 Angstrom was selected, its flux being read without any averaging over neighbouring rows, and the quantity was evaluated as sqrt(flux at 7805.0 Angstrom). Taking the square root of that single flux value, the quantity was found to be 1.559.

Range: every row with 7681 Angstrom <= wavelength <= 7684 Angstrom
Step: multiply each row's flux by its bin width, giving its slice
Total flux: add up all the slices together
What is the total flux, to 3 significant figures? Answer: 7.21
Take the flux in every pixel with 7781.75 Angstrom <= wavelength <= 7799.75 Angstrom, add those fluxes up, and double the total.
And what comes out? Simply 56.2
